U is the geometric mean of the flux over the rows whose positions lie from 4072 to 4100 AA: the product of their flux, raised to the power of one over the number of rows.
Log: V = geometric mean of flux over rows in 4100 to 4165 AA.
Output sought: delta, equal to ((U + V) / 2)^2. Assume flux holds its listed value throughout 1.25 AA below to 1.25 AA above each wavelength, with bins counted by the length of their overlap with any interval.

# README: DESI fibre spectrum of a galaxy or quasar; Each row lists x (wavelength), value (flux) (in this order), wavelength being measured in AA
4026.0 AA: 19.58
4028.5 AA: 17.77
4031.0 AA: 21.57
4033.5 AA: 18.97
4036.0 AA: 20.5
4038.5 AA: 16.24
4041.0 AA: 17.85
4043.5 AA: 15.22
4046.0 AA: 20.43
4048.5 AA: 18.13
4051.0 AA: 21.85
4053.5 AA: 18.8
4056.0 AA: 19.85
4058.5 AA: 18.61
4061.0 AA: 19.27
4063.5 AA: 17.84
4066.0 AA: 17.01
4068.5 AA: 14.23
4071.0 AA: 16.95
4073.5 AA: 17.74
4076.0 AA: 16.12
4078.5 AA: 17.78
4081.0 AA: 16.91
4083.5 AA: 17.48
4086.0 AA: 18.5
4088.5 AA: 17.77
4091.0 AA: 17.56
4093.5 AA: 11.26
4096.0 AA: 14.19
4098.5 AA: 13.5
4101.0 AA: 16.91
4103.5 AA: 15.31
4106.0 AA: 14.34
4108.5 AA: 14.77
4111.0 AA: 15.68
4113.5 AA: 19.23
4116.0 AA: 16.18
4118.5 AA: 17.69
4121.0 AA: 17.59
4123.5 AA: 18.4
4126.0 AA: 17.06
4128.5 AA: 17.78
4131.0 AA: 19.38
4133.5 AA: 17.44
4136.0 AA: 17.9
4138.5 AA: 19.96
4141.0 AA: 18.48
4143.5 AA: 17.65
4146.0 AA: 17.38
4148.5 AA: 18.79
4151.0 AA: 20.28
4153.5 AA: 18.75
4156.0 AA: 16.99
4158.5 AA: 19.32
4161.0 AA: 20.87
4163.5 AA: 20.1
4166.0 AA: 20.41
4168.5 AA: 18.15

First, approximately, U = 16.1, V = 17.8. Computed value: 287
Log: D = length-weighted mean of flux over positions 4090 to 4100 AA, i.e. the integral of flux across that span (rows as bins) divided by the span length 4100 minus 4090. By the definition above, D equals 14.1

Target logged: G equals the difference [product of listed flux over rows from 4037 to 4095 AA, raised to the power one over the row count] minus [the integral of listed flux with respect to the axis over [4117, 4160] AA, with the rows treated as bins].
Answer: -769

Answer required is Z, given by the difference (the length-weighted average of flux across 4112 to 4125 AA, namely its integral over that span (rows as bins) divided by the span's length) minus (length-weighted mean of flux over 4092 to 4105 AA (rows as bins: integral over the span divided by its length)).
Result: 3.5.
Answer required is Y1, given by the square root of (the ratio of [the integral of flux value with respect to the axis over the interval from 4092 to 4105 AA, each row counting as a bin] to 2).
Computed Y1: 9.6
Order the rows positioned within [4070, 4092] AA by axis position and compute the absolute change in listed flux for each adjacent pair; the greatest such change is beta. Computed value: 1.7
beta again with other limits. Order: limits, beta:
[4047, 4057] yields 3.7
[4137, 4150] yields 1.5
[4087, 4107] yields 6.3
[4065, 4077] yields 2.8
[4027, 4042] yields 4.3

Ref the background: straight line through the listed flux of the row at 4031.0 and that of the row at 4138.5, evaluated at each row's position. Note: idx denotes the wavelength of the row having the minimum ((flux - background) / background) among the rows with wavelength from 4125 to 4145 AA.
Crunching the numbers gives 4126.0 AA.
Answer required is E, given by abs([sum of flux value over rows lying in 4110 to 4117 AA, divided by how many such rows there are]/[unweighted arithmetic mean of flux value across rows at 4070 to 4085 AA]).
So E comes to 0.99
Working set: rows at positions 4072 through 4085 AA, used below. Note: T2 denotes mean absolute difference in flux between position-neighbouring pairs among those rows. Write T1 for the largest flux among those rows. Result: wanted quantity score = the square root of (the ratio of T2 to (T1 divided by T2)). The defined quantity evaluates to 0.28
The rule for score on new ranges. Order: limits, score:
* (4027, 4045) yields 0.59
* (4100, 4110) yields 0.24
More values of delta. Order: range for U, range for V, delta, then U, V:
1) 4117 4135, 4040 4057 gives 336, 17.9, 18.8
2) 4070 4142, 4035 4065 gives 313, 16.8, 18.6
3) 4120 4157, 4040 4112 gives 307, 18.2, 16.8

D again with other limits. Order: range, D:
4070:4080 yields 17.1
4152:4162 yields 19.0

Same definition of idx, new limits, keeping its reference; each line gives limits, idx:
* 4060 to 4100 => 4093.5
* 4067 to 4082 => 4068.5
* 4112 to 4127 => 4116.0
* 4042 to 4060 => 4043.5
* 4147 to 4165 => 4156.0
